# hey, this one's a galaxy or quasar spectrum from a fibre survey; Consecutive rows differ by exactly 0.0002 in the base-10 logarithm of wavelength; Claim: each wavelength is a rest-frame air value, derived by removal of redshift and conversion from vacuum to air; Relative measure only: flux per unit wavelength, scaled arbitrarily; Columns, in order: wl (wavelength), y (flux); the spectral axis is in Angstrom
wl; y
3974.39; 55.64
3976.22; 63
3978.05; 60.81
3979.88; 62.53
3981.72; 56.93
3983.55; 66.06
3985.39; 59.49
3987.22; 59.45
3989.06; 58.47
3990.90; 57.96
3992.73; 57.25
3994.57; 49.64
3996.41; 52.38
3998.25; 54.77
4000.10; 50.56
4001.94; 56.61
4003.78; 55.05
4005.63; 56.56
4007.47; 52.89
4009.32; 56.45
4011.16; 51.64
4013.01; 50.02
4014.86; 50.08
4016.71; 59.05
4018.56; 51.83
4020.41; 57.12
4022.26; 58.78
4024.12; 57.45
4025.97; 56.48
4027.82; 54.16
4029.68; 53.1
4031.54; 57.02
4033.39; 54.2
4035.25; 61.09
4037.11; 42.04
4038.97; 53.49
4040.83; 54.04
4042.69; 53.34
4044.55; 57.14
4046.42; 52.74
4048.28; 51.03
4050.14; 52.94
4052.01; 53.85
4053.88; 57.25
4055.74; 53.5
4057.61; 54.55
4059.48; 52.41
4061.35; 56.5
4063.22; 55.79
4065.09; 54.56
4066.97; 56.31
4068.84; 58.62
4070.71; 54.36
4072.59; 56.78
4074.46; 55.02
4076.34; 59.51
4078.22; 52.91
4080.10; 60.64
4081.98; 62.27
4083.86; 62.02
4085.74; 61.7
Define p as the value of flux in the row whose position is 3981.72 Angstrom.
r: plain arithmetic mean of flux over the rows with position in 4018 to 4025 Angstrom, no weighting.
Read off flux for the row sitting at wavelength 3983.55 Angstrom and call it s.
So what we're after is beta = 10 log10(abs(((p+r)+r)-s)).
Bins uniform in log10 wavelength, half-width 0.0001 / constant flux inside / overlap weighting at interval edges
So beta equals 20.1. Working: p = 56.93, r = 56.3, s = 66.06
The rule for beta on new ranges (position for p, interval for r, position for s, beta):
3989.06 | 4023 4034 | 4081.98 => 20.3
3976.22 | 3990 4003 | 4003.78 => 20.7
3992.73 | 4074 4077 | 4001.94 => 20.6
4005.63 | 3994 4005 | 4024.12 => 20.2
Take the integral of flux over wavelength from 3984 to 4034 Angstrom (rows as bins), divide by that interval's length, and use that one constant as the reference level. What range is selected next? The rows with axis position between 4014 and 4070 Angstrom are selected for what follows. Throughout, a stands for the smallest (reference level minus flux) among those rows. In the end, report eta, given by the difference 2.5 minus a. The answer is 8.4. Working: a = -6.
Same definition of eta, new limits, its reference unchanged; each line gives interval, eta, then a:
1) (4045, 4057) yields 4.5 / -2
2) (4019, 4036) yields 8.4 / -6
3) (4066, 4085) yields 9.5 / -7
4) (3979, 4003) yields 13.3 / -11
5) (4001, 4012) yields 3.9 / -1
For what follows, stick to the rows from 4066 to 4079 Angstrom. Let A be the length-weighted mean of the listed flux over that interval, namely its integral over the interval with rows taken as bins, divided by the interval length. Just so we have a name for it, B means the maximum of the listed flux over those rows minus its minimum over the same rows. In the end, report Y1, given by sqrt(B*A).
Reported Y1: 19.3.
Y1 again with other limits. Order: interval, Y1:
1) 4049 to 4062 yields 16.2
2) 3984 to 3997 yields 23.7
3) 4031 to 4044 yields 32.0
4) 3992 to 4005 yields 20.2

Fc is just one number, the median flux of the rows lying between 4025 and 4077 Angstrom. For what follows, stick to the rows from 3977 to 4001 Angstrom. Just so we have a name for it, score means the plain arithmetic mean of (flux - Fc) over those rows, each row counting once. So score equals 3.0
